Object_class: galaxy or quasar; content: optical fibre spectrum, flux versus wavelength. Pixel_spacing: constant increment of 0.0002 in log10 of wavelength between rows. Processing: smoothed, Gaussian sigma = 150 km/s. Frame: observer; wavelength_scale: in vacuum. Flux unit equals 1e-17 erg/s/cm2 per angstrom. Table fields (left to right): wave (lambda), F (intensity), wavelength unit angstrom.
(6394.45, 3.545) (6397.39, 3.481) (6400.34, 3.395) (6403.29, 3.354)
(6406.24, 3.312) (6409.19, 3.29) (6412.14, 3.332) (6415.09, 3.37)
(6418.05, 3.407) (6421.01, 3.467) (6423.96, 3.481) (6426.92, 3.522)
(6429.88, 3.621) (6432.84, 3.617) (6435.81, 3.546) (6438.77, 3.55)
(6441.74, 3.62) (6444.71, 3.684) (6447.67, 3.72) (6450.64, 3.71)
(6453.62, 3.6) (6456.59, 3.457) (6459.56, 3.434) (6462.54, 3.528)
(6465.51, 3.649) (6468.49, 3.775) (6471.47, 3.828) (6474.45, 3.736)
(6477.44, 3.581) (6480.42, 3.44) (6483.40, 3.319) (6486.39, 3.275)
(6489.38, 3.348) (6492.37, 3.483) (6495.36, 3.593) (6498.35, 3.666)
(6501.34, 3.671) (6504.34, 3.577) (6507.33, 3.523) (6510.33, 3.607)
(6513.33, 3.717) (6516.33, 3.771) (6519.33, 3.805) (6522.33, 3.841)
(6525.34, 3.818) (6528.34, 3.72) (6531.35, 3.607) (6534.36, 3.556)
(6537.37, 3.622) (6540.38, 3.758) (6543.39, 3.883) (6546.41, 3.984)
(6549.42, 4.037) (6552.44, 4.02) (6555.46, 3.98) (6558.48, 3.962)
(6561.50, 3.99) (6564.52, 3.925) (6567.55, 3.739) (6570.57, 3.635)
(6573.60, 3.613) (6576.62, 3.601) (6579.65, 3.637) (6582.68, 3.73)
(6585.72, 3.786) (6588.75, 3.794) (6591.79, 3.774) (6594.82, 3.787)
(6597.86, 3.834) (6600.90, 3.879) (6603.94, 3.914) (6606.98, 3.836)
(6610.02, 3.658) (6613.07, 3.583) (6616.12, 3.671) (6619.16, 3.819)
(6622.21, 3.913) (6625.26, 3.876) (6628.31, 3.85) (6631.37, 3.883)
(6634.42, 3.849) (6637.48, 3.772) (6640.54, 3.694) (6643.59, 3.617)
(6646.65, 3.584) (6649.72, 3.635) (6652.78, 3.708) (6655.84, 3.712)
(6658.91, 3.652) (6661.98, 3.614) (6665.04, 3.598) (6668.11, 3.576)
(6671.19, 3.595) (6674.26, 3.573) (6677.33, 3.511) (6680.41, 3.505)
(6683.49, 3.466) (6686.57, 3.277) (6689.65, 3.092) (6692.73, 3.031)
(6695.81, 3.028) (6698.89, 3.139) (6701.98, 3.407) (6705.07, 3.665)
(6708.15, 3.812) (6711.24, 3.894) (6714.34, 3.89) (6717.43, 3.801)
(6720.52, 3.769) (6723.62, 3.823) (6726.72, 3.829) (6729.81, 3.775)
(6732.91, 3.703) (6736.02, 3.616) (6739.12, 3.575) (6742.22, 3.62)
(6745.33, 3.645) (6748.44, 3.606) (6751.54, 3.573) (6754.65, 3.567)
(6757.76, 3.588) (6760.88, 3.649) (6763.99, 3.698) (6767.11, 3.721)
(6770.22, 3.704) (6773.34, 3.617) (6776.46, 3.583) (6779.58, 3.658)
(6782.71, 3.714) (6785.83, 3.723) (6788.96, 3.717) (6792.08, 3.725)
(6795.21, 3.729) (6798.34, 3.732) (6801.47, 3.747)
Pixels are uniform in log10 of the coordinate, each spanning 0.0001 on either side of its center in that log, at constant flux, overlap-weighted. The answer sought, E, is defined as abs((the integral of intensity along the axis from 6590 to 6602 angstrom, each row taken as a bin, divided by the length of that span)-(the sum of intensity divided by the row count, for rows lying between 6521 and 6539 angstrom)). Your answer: 0.12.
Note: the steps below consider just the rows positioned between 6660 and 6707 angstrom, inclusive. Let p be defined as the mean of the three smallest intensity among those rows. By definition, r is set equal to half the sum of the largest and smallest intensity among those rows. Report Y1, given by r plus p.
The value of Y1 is 6.40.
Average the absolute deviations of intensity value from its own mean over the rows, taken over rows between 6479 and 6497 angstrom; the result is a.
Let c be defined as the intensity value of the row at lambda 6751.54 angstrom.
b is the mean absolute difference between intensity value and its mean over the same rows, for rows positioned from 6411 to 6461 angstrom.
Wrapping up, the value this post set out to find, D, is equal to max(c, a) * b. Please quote 0.35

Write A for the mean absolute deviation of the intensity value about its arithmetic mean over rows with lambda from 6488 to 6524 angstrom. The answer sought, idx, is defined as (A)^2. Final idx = 0.012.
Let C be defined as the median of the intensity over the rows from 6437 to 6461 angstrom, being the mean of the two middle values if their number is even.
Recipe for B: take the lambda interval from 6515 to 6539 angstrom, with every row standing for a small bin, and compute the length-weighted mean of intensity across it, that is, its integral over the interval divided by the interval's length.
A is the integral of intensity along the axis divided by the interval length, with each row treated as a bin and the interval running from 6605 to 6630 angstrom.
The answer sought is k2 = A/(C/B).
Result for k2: 3.89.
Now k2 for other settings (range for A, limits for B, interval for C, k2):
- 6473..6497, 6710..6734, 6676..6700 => 4.13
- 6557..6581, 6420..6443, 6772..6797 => 3.60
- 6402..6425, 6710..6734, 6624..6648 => 3.38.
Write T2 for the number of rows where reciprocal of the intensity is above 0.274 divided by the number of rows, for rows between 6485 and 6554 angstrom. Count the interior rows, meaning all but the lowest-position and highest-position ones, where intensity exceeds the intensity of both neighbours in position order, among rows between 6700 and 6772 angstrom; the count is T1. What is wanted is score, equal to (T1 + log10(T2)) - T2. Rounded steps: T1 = 4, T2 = 0.43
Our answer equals 3.20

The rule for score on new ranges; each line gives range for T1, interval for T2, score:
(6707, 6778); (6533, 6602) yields 3.16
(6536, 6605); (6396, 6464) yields 2.07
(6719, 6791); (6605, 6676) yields 3.20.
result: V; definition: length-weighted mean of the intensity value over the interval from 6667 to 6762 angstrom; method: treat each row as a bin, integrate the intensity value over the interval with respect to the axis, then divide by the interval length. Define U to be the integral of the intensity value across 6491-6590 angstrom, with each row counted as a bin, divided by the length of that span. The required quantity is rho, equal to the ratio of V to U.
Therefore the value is 0.952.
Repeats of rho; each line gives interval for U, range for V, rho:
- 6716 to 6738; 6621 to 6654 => 1.001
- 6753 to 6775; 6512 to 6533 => 1.029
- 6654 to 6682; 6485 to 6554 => 1.027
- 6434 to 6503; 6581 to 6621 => 1.056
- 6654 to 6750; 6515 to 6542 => 1.041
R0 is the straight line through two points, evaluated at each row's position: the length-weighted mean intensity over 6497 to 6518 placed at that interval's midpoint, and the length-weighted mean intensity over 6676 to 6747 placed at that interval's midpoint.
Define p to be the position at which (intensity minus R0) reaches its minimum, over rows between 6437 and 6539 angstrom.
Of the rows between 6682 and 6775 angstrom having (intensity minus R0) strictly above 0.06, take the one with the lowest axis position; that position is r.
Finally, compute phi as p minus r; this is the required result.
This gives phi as -218.7 angstrom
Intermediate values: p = 6486.39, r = 6705.07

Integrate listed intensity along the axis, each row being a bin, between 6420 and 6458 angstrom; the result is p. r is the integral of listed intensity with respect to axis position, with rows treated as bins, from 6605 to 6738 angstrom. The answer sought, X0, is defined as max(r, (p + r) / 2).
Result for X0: 484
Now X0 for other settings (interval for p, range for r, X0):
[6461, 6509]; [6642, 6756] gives 408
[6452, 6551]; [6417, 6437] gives 216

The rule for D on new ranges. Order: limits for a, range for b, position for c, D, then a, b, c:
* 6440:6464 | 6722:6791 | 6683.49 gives 0.23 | 0.09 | 0.07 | 3.466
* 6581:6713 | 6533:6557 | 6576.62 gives 0.57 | 0.17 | 0.16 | 3.601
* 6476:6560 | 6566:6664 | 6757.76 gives 0.33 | 0.17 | 0.09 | 3.588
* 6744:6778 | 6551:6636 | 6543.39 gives 0.40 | 0.05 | 0.10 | 3.883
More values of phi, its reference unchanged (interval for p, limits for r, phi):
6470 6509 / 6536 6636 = -54.0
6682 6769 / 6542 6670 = 152.4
